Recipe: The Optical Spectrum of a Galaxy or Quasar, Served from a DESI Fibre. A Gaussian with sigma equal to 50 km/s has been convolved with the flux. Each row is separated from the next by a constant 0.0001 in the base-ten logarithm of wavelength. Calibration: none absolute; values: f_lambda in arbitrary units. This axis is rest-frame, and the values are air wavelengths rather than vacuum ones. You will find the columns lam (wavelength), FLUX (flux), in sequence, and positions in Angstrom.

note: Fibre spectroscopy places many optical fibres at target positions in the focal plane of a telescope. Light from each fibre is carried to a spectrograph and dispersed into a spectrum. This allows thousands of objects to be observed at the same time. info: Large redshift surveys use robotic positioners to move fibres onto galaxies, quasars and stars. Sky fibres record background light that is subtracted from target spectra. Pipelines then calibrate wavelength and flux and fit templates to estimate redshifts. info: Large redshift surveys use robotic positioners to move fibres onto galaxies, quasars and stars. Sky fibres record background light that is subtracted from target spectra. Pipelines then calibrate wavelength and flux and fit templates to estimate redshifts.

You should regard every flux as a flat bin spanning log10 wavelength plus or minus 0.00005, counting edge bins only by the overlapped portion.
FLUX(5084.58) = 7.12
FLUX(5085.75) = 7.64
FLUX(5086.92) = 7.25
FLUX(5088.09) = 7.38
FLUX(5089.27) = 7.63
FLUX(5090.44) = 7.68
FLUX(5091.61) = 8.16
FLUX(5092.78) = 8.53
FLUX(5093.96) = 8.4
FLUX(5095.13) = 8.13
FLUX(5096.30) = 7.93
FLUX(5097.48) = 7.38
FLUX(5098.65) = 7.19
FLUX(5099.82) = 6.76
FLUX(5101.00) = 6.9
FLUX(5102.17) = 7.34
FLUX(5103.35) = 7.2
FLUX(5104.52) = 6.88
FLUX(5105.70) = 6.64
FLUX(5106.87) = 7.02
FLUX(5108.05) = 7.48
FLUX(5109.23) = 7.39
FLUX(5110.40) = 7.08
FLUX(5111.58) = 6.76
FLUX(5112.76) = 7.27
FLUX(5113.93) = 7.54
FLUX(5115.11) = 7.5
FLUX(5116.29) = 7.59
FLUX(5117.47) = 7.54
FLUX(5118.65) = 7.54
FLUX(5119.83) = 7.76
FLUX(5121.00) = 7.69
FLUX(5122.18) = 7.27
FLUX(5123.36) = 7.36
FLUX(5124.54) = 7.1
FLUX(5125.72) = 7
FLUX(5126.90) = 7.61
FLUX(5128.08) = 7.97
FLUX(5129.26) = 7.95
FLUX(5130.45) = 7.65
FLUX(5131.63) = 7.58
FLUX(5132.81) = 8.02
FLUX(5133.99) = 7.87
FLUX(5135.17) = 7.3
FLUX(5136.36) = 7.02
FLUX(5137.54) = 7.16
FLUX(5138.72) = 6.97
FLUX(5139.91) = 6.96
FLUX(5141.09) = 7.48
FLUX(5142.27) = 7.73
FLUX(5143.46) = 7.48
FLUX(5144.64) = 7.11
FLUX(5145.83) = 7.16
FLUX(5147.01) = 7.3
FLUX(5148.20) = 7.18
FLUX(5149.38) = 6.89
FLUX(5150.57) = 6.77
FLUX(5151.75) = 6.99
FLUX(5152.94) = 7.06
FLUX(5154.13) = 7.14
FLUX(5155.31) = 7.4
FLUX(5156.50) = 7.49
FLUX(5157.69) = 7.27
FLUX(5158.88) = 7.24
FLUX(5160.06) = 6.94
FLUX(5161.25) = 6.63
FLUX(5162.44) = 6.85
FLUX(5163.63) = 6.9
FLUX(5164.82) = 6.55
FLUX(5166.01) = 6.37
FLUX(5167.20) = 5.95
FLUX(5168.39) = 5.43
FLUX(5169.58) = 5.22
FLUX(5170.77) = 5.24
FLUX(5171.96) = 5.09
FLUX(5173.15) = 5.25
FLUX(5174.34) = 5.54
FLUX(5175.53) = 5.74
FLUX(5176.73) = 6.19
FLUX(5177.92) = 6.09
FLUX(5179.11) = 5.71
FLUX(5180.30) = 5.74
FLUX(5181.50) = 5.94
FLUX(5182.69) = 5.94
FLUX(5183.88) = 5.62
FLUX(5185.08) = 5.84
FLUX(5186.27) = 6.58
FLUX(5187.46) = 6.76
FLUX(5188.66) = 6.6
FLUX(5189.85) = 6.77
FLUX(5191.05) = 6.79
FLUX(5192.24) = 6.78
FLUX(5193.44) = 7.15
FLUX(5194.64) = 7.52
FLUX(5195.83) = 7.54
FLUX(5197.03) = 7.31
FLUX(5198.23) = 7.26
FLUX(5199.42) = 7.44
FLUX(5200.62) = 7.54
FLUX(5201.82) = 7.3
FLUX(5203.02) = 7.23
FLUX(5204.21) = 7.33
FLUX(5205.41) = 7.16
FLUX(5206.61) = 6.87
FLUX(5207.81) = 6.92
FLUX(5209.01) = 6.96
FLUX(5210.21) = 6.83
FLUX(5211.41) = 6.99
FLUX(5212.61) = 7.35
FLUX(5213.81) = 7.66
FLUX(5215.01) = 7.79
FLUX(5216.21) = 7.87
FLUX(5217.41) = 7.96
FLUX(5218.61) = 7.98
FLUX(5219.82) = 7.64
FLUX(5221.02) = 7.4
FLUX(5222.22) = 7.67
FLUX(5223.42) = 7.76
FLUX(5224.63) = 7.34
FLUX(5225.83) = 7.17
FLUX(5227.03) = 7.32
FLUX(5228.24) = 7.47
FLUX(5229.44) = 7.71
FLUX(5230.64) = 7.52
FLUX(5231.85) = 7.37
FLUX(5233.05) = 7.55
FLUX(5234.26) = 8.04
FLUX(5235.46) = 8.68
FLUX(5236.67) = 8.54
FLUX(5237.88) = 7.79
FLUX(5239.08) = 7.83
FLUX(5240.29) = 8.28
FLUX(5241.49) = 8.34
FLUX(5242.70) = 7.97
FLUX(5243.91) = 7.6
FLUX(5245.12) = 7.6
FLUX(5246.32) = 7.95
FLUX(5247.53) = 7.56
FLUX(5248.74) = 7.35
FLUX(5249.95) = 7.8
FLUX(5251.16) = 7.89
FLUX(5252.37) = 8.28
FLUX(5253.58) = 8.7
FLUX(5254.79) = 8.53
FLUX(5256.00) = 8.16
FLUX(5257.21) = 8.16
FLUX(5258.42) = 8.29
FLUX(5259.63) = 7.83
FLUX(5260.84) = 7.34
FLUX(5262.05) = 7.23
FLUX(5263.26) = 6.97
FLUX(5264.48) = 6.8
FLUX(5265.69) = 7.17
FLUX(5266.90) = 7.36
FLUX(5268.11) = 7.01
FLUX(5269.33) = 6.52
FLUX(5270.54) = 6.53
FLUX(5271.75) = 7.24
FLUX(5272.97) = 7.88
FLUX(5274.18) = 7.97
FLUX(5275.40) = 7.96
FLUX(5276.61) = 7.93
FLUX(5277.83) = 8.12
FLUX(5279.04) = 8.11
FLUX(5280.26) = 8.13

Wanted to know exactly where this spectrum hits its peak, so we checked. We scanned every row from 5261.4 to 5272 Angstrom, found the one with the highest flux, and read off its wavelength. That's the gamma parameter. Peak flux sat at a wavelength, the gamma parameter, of 5266.90 Angstrom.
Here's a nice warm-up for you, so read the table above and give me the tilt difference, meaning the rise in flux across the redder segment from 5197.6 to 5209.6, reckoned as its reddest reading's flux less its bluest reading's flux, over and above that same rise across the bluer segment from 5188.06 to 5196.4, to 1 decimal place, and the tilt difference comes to -1.2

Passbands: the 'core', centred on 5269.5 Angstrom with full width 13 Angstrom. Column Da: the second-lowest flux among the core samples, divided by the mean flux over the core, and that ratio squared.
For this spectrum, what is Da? 0.82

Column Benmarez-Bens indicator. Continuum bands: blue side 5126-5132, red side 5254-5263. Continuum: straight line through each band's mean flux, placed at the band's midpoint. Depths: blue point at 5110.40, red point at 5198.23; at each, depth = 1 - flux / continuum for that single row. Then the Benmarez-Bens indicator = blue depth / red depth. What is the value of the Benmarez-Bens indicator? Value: 1.1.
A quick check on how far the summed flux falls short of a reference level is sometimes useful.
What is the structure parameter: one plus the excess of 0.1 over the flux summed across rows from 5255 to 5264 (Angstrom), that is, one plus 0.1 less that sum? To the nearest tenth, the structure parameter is -52.9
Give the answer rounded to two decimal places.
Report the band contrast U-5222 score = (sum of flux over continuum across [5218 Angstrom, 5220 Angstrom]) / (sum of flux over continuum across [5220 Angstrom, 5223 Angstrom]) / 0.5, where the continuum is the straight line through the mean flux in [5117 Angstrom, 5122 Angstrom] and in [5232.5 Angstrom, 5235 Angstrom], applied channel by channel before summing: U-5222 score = 2.07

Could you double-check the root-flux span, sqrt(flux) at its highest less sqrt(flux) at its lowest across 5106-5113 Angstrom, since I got 0.135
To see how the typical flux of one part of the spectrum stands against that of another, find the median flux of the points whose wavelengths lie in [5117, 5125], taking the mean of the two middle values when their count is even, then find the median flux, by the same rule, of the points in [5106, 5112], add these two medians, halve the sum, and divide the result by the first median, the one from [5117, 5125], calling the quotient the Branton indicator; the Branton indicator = 0.97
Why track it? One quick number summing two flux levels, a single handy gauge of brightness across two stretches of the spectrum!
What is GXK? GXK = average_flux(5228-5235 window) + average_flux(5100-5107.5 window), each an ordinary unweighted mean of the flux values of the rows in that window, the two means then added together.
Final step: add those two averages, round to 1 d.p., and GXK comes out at 14.6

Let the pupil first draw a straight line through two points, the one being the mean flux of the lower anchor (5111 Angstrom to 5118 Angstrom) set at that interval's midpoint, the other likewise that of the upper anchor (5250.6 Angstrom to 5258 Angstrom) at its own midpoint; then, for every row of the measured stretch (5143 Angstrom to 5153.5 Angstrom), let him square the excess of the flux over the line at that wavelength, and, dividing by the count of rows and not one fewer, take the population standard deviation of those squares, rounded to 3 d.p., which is 0.205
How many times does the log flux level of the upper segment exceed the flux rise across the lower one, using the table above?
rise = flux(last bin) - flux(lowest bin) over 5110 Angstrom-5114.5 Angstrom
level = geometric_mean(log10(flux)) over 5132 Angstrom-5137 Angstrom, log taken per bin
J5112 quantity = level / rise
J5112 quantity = 1.9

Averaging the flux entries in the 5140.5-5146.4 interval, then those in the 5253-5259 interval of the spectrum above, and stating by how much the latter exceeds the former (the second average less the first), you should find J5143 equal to 1.0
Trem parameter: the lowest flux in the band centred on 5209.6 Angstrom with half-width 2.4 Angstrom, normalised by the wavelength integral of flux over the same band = 0.206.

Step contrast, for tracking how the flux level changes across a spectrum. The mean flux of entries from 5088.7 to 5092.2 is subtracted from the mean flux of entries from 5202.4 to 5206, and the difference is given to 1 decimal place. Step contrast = -0.6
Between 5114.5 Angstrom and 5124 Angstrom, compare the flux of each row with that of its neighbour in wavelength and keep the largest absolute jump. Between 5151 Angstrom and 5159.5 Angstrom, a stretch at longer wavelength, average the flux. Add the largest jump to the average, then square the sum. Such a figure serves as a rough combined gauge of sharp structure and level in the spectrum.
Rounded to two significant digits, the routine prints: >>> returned 58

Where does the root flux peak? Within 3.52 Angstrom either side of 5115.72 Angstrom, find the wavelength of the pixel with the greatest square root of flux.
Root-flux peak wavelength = 5116.29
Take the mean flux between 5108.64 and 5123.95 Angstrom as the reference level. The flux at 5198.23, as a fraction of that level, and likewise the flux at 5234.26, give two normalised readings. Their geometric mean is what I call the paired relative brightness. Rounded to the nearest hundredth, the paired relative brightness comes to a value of 1.03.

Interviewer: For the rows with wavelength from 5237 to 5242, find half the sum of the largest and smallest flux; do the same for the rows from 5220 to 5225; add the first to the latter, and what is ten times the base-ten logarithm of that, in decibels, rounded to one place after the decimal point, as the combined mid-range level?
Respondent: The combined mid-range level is 11.9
